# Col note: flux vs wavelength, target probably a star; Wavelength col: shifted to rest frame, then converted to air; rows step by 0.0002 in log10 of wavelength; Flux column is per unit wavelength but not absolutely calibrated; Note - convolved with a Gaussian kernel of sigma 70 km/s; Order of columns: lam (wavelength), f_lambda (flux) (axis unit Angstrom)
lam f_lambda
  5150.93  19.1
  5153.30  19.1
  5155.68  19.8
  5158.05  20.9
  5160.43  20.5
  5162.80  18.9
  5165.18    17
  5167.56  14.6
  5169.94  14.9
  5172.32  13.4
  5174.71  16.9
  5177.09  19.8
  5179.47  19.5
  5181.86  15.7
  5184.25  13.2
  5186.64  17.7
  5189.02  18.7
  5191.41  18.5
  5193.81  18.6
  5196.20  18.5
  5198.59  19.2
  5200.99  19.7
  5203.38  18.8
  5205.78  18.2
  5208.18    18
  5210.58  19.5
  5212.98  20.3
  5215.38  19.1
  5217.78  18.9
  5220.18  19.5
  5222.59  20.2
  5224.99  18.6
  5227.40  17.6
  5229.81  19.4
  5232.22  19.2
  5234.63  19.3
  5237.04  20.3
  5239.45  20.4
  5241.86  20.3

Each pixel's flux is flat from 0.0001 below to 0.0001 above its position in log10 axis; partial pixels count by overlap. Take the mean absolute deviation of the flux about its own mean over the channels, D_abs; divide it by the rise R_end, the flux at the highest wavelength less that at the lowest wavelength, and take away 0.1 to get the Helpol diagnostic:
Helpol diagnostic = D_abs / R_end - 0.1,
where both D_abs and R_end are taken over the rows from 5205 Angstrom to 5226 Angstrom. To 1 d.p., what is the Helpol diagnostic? 1.5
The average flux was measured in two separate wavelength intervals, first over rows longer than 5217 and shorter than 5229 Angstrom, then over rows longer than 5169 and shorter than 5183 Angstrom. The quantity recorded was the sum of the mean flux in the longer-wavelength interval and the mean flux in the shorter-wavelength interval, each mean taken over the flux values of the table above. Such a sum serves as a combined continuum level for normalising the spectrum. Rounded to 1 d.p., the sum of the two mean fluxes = 35.7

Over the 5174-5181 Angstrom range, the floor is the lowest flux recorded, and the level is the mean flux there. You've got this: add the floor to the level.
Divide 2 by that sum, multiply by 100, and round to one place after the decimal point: 5.6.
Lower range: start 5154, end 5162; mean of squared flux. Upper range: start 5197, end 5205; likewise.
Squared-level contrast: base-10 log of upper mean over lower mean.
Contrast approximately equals -0.05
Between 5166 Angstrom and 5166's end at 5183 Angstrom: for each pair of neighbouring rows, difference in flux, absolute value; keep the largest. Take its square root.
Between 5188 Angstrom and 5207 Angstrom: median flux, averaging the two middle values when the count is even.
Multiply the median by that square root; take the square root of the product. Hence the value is 6.0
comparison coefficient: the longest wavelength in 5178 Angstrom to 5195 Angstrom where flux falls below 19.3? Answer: 5193.81 Angstrom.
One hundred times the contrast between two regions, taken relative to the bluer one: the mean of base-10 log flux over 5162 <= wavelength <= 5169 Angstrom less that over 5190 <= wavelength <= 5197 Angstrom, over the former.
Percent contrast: -4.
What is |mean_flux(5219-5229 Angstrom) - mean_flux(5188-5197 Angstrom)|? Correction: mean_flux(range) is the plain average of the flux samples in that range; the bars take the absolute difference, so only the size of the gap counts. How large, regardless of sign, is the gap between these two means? 0.4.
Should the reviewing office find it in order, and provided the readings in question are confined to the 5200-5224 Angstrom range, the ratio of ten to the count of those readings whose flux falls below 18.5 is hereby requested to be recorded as 5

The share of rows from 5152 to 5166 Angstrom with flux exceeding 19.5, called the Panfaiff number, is 0.50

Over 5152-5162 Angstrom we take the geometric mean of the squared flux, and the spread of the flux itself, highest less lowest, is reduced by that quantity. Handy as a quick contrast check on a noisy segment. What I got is -401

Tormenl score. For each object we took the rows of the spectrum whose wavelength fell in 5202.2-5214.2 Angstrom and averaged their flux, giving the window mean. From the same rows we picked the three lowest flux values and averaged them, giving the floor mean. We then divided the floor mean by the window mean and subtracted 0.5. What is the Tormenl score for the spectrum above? 0.47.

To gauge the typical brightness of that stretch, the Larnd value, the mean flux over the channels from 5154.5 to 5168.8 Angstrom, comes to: 18.6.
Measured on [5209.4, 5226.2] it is 19.4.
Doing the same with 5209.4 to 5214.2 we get 19.9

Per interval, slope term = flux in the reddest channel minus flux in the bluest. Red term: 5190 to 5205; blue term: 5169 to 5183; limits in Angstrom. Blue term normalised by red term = 2.7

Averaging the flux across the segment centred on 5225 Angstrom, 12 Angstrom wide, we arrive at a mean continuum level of 19.1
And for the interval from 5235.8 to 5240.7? 20.4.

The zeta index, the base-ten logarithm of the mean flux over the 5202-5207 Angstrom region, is 1.27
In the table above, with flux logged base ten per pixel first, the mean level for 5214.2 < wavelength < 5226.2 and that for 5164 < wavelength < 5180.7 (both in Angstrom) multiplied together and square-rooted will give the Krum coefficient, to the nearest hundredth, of 1.25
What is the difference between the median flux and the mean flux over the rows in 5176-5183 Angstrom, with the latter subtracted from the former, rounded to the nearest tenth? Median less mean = 1.2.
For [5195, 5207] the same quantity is -0.1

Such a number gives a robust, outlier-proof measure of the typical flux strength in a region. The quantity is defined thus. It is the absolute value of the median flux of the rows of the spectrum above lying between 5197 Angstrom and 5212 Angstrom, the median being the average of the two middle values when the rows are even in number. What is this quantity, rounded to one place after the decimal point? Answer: 19.0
